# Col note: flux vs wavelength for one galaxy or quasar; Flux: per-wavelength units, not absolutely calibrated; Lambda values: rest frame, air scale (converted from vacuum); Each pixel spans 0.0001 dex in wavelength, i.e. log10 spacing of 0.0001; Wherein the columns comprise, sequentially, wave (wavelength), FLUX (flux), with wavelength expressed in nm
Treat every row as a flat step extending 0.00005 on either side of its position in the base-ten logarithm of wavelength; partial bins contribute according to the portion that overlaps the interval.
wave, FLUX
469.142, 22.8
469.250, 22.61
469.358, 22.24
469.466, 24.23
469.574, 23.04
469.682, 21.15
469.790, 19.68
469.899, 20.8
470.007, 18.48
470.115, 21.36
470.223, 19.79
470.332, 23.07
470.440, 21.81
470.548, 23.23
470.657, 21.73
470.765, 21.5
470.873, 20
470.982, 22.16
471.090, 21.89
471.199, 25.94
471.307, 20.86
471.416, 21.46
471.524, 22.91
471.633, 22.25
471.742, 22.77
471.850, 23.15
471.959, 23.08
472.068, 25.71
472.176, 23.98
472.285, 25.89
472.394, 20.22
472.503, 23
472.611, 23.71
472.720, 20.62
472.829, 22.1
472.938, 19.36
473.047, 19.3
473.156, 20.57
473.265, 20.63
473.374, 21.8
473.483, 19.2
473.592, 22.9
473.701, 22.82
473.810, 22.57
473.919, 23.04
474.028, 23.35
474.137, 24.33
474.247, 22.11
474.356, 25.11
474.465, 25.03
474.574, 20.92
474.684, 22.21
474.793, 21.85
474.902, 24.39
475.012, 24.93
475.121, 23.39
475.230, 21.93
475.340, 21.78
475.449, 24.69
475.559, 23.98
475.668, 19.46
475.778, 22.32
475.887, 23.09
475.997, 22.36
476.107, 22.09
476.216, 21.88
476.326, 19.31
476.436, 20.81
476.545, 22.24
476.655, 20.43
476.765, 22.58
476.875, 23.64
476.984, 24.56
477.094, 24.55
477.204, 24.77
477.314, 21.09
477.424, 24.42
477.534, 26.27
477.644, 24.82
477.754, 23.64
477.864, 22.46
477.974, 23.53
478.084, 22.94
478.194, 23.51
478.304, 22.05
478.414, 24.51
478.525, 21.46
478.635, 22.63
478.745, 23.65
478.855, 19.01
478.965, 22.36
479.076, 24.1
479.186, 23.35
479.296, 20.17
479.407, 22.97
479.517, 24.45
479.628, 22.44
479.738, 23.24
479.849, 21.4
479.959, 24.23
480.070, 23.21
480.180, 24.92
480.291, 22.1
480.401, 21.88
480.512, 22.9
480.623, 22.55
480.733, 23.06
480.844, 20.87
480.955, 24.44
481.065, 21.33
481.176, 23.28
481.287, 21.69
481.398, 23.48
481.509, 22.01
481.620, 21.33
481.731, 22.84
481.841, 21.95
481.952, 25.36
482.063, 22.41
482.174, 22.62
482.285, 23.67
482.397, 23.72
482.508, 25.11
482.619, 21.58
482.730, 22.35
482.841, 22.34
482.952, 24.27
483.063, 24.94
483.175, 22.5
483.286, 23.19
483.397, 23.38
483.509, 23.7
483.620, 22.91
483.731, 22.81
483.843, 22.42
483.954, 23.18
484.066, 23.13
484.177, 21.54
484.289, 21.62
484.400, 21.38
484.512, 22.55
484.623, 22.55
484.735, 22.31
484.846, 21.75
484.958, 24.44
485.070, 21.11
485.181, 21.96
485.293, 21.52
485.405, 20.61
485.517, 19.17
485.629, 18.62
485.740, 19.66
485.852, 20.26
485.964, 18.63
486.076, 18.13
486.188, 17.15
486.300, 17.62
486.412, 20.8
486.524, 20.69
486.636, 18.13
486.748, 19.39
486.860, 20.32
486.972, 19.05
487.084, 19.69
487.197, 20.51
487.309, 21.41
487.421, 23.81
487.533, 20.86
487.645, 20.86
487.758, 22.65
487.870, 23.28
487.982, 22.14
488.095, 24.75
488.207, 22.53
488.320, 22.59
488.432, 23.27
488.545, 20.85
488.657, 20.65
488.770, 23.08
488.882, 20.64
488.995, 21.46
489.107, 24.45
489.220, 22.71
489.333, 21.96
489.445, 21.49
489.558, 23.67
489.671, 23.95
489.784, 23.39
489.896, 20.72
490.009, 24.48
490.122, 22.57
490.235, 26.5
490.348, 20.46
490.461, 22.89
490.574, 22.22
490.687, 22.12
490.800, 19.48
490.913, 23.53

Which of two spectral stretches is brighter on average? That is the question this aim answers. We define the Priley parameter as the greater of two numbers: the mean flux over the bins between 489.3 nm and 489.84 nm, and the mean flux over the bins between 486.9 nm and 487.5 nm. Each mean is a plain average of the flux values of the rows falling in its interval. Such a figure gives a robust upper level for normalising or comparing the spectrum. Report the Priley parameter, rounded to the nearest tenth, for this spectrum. 22.9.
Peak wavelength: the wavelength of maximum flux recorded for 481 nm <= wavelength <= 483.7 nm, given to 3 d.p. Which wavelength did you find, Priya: 481.952 nm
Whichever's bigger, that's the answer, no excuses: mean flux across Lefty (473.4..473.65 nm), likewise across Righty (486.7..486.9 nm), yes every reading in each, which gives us 21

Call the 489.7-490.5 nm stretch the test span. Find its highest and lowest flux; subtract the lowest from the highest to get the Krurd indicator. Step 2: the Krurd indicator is 6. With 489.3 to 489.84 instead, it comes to 2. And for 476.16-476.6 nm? 3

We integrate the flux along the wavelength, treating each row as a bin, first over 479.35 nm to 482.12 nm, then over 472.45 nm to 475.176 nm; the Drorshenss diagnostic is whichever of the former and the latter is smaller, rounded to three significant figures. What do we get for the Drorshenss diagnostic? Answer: 61.0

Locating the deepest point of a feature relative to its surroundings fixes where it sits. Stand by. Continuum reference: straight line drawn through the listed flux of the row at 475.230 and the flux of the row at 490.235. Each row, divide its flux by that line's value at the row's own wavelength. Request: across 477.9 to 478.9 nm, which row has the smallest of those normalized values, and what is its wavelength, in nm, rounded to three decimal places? 478.855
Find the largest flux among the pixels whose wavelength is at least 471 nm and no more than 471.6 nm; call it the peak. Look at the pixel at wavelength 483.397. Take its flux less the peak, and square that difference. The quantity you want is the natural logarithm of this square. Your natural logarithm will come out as 1.9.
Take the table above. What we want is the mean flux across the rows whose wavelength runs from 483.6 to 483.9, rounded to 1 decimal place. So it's 22.7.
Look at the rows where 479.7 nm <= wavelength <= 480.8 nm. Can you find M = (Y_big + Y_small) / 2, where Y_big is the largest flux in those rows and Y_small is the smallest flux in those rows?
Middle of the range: 23.2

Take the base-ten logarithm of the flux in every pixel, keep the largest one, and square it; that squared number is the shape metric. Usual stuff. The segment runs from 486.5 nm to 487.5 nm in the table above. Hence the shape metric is 1.90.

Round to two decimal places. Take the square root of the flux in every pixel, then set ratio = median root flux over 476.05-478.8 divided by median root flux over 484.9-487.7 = 1.06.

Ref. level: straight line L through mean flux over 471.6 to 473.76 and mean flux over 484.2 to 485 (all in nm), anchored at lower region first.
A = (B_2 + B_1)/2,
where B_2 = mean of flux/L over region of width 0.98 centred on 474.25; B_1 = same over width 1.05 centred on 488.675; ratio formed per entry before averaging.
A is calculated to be 1.02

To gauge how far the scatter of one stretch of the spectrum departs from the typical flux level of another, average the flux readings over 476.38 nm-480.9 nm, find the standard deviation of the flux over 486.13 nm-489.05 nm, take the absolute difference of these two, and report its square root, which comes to 4.59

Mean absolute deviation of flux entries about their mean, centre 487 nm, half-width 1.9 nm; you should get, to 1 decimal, 1.4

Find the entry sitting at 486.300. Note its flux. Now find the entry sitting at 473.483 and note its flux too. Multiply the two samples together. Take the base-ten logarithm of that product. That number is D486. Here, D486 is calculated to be 2.53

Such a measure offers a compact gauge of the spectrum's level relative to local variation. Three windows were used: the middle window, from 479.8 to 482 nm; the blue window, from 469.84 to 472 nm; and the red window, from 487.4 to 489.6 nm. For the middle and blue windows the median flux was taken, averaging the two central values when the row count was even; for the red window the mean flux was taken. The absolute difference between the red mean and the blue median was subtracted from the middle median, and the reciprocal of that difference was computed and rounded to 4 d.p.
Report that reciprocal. 0.0451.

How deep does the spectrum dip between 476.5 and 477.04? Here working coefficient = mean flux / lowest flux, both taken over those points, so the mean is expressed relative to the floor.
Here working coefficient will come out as 1.111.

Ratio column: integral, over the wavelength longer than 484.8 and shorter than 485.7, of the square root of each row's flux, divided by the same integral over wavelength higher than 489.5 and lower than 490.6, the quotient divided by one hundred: 0.008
